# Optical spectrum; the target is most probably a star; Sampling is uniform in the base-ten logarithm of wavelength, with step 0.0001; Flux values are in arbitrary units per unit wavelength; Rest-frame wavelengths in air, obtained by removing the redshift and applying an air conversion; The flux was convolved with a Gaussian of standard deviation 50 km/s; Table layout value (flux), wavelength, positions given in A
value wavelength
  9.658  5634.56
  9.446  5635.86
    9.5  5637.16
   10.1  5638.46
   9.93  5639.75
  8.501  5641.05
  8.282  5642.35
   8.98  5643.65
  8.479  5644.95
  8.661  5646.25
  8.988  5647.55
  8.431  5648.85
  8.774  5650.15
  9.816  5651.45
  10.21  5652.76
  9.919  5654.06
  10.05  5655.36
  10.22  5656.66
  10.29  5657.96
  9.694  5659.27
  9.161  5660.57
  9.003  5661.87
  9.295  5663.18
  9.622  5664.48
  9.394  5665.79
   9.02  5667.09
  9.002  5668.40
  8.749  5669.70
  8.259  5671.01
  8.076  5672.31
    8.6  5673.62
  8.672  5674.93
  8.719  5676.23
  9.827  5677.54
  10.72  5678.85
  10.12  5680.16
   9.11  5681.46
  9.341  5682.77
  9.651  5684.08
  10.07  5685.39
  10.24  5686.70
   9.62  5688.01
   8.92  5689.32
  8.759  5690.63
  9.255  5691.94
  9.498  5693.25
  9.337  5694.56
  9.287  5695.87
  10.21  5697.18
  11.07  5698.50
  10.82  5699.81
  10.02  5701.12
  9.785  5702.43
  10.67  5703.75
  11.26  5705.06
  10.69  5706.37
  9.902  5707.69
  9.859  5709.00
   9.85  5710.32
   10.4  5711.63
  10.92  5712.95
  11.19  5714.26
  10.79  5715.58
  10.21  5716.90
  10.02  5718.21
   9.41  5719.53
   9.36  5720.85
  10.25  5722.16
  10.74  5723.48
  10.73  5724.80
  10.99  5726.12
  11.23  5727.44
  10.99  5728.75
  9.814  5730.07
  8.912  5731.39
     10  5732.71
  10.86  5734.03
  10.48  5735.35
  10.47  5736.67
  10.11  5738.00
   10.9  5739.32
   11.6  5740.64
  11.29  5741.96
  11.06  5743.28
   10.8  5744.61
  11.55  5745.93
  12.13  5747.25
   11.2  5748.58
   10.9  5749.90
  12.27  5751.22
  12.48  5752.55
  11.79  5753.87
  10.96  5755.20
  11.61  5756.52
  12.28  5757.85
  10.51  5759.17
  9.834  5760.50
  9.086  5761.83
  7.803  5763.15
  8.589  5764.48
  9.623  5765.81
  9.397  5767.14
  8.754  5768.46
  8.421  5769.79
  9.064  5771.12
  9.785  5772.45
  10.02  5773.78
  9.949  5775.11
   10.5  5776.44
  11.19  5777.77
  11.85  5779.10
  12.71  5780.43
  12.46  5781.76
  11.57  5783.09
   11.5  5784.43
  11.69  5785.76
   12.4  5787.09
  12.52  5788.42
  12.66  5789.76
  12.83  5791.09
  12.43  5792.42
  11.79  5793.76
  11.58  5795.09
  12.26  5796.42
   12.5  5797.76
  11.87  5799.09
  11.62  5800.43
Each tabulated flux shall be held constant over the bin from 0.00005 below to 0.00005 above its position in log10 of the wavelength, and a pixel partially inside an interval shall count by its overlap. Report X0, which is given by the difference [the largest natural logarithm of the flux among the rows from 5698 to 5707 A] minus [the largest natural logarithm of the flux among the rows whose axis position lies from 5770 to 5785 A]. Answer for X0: -0.12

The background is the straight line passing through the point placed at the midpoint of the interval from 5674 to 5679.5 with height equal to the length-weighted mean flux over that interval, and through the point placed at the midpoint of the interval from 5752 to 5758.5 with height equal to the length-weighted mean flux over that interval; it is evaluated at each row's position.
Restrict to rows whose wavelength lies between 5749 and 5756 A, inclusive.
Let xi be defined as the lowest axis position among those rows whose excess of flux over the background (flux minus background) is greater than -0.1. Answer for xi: 5751.22 A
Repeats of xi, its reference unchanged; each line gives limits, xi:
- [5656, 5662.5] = 5656.66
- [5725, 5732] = 5726.12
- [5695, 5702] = 5697.18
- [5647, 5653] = 5647.55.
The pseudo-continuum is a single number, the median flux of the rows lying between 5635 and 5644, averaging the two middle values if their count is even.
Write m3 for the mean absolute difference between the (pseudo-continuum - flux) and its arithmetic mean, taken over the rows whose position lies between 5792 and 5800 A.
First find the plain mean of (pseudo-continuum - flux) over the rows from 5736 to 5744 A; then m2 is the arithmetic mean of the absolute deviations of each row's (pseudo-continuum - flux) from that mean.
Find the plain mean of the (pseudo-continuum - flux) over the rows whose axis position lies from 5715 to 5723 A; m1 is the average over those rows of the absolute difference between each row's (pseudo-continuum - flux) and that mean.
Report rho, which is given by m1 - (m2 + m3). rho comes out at -0.32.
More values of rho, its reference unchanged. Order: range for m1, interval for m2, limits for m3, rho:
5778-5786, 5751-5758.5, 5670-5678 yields -0.42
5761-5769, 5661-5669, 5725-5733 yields -0.47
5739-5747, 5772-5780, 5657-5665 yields -0.73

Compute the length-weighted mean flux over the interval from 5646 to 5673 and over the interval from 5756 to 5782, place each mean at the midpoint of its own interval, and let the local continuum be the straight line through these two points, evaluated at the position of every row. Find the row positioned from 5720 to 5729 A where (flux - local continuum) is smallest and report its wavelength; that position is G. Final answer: 5720.85 A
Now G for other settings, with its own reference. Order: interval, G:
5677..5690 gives 5689.32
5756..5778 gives 5763.15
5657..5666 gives 5661.87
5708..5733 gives 5731.39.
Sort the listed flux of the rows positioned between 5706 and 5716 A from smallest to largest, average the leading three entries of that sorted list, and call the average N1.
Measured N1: 9.9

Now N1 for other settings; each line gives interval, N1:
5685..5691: 9.1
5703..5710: 10.1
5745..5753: 11.2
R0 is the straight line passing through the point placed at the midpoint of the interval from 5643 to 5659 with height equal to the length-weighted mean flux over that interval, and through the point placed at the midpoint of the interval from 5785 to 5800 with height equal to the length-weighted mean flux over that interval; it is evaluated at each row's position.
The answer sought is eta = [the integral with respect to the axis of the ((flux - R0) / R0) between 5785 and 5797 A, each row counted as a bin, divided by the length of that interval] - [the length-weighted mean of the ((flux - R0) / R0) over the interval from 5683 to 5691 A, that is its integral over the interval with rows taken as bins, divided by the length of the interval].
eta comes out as 0.06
